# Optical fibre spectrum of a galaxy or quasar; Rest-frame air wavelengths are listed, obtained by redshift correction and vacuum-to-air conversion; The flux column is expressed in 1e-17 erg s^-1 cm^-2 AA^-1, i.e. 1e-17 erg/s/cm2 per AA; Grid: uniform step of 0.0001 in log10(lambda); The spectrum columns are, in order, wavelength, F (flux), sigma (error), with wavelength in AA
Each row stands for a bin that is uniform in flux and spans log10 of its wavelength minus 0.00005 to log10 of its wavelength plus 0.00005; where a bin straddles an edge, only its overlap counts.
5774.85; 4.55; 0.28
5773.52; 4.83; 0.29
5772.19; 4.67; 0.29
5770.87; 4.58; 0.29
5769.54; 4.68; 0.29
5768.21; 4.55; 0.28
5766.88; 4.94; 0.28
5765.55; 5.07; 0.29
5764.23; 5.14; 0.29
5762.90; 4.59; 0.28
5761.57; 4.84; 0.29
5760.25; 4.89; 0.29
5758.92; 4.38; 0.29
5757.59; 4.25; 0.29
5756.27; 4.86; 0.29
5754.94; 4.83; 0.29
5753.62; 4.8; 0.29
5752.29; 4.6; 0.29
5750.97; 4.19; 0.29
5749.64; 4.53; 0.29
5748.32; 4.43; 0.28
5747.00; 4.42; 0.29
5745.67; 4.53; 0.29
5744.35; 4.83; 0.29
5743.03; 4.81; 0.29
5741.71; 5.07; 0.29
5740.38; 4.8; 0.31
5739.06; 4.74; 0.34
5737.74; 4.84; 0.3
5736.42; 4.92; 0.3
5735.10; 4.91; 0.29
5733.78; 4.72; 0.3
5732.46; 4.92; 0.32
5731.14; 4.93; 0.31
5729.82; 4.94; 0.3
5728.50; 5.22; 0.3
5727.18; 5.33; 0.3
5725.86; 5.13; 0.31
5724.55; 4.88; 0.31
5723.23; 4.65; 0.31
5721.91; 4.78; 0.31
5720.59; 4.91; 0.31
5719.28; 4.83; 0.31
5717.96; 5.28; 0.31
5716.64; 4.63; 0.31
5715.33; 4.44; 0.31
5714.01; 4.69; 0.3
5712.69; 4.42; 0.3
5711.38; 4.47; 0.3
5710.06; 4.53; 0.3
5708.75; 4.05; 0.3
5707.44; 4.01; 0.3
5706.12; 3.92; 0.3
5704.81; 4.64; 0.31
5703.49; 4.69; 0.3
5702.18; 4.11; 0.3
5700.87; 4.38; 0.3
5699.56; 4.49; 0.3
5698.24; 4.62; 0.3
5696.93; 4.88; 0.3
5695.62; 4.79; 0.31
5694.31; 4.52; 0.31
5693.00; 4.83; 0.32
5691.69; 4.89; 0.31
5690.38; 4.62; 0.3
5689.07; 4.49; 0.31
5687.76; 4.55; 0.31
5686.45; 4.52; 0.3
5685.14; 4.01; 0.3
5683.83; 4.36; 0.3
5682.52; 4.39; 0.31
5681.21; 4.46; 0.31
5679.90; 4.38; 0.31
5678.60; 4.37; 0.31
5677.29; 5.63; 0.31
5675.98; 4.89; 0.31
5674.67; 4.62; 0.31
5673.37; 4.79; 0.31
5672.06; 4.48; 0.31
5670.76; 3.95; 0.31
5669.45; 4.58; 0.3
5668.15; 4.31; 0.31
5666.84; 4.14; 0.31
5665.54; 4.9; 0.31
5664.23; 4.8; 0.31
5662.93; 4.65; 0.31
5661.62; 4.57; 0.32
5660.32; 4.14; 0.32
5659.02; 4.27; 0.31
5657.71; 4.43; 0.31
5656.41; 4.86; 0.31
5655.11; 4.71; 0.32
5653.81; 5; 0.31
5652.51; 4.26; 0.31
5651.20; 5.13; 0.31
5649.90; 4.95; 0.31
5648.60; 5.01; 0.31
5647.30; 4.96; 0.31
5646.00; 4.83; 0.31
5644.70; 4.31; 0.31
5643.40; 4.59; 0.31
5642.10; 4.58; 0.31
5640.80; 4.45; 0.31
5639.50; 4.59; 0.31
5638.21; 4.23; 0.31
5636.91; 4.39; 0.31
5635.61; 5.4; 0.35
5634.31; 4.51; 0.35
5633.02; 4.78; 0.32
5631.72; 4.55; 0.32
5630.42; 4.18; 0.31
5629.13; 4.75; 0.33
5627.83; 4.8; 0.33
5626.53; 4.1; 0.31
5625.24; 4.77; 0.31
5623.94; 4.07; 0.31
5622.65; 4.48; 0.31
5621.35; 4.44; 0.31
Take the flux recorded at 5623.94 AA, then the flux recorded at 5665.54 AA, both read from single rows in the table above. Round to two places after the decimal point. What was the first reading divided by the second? 0.83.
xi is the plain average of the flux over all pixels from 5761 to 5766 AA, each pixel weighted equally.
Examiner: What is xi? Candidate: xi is 4.91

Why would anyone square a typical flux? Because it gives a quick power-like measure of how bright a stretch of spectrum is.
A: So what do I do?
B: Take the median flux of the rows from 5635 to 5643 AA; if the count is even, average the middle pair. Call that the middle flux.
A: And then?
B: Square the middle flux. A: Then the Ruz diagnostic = 20.4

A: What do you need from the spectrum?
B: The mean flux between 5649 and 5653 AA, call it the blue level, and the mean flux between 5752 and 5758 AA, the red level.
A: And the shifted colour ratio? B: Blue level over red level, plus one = 2.02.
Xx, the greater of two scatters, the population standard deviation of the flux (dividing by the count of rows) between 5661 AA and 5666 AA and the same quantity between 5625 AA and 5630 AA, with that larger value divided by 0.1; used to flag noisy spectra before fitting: 2.9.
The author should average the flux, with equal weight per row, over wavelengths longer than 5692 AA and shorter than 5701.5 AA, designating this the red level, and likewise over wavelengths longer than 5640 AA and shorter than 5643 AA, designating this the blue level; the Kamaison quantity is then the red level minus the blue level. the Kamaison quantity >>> 0.13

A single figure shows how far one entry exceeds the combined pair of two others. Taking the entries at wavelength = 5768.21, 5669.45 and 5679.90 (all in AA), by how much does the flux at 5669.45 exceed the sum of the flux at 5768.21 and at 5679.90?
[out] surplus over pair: -4.35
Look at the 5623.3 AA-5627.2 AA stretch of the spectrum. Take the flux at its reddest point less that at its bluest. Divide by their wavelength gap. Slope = 0.012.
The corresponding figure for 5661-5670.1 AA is 0.001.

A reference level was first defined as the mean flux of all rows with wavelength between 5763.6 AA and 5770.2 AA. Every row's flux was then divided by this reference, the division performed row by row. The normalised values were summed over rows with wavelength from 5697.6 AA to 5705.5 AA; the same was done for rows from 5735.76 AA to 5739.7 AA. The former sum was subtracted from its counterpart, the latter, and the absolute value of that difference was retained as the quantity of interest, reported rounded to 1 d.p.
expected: 2.5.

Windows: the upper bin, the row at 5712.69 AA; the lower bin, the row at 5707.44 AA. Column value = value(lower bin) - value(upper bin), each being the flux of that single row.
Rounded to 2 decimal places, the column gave -0.41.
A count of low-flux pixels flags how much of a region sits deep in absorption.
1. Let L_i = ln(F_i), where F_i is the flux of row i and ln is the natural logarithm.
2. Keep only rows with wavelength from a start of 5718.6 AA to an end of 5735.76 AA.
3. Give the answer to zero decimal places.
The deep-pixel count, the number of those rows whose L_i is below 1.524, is 0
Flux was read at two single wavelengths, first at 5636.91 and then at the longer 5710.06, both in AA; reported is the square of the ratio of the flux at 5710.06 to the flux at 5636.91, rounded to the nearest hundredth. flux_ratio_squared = 1.06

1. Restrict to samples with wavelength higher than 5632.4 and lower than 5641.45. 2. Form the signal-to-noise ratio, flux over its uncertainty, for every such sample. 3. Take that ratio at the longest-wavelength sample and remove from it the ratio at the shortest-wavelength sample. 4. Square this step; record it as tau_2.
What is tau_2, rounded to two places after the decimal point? 0.34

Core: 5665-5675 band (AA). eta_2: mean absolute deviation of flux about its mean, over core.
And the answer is 0.25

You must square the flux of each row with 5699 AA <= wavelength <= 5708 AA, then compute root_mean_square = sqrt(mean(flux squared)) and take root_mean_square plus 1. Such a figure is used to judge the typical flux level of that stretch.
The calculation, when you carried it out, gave 5.33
